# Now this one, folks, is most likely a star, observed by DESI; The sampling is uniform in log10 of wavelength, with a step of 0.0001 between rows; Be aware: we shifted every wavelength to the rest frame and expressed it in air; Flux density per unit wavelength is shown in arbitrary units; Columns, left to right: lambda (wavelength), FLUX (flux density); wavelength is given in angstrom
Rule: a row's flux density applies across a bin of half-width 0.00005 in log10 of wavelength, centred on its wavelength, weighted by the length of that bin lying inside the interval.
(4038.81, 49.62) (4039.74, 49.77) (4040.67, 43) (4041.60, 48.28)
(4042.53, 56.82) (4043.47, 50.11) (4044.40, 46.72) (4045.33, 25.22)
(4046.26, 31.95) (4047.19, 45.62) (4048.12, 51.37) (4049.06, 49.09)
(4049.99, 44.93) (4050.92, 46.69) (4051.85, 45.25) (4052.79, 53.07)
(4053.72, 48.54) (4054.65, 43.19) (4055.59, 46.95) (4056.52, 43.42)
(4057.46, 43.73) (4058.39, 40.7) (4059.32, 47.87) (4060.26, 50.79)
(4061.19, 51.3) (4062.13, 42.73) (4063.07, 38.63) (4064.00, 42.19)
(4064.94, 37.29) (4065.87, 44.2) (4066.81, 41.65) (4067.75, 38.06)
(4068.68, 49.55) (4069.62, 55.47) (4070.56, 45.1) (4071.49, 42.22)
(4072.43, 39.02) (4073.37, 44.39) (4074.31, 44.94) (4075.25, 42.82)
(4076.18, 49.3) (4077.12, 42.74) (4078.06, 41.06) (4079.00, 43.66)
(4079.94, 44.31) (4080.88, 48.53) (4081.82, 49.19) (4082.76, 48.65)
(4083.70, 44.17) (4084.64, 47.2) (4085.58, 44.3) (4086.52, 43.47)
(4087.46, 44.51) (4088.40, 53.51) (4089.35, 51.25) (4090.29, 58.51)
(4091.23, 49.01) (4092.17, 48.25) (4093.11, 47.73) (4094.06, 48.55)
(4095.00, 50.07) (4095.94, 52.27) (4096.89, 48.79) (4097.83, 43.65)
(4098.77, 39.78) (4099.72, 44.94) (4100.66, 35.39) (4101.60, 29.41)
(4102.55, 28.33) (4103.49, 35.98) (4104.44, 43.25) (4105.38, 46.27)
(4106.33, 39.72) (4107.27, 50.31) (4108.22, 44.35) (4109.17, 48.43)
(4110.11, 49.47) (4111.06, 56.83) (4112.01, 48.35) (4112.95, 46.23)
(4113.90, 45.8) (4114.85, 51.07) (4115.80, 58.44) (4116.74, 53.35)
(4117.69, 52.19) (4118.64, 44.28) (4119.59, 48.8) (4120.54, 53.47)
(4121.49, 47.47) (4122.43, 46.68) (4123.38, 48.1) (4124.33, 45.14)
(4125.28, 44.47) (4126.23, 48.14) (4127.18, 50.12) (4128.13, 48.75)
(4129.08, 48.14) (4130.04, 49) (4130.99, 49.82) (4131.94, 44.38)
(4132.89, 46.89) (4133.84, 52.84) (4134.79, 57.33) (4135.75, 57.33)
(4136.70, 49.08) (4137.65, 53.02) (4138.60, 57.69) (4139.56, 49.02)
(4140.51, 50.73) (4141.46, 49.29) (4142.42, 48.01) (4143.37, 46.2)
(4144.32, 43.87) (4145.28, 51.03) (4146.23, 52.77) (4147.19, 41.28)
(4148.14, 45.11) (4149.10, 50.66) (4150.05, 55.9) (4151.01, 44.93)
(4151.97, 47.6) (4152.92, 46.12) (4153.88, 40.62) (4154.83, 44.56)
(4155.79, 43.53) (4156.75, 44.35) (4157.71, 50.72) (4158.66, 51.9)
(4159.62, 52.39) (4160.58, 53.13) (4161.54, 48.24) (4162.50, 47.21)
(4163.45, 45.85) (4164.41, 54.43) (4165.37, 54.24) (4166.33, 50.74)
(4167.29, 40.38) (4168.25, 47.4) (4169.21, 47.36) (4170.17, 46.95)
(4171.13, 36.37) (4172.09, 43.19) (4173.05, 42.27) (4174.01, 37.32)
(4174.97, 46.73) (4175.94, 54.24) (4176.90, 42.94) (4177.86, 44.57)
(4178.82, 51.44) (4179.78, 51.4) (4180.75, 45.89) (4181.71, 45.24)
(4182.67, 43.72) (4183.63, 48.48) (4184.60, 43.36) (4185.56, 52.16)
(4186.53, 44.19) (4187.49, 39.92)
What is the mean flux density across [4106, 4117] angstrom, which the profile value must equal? 49.4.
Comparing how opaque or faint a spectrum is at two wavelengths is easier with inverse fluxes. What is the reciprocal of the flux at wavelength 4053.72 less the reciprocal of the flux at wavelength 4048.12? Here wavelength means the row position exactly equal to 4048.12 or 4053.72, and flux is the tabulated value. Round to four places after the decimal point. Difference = 0.0011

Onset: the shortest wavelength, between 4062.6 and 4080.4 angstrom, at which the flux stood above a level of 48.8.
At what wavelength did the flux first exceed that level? 4068.68 angstrom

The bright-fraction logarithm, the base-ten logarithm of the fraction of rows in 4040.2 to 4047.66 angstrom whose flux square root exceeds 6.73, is -0.20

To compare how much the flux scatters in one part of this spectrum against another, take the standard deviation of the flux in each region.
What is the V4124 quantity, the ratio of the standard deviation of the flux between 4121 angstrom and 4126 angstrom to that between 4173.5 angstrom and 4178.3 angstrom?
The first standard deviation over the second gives 0.25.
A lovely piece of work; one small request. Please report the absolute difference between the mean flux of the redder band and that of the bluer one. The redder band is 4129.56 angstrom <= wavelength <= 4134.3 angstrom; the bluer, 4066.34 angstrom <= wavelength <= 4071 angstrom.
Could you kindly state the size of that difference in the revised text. 3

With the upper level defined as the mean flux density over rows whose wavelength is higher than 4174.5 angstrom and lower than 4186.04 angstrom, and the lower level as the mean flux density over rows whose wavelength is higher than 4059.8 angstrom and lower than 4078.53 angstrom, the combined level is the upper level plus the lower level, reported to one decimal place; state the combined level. 91.7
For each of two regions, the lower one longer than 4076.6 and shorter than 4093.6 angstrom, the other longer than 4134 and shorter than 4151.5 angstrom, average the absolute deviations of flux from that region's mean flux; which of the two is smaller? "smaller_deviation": 3.3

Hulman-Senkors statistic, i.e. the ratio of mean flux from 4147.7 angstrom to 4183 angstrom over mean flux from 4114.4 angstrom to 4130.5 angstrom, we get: 0.95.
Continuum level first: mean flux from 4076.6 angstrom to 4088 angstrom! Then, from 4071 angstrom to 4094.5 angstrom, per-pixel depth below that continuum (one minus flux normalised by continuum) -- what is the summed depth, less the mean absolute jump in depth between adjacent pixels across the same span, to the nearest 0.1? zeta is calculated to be -0.8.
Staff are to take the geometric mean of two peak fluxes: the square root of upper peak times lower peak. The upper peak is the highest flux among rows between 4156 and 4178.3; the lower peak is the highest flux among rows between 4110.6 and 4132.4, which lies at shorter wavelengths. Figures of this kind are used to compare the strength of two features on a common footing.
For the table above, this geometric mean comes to 56.40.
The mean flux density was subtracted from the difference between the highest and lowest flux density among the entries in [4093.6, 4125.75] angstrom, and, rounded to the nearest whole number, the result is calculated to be -16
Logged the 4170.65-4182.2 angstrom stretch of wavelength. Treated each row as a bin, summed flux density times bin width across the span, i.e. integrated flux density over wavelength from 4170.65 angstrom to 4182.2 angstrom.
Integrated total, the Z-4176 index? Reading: 521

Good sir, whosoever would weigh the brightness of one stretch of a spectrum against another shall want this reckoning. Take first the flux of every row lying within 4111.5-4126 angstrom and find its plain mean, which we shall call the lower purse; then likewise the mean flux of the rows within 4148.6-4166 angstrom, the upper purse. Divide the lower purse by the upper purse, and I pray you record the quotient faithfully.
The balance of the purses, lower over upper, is 1.00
